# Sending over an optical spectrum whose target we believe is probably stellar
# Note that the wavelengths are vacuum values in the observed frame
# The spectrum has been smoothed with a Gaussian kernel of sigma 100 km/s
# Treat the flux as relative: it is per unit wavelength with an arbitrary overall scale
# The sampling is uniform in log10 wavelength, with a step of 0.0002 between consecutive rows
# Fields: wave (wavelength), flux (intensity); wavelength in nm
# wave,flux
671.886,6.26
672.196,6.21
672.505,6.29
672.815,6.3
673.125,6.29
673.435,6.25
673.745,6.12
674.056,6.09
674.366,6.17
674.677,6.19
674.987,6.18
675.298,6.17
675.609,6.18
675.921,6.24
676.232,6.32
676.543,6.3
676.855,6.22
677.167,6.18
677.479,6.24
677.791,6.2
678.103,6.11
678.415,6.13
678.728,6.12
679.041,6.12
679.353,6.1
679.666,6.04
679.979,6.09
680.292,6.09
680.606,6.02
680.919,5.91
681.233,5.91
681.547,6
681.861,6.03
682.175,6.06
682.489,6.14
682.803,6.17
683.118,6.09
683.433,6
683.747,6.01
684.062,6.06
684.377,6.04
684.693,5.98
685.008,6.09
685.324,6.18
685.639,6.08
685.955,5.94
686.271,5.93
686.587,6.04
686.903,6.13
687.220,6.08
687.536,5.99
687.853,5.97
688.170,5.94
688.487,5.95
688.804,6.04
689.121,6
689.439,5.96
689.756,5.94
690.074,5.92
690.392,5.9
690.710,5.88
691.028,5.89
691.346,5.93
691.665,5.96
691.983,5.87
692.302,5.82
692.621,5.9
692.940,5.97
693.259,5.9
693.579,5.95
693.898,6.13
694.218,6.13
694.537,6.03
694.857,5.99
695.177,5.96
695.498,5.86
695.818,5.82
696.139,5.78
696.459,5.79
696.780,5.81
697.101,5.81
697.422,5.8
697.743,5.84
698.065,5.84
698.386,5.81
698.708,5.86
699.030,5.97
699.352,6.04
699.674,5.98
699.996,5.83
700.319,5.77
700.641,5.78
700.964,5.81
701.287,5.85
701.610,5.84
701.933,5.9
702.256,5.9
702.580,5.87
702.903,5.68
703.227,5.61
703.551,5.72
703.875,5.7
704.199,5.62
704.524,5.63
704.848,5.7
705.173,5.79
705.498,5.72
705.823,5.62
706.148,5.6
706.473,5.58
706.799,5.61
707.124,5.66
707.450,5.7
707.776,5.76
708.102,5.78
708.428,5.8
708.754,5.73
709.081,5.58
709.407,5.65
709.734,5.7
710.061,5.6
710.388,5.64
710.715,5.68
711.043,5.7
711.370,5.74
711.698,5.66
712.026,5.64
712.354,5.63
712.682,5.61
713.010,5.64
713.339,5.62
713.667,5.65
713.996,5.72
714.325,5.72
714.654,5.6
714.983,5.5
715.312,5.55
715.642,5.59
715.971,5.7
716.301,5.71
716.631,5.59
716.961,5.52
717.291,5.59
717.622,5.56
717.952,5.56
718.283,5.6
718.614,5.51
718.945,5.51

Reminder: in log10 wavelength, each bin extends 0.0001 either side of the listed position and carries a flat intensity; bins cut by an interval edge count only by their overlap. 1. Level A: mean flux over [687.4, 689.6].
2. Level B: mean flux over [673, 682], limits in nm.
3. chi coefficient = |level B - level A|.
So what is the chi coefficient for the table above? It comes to 0.16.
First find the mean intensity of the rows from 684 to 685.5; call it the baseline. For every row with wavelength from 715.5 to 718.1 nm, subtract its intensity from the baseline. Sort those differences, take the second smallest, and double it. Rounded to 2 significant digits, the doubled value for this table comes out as 0.74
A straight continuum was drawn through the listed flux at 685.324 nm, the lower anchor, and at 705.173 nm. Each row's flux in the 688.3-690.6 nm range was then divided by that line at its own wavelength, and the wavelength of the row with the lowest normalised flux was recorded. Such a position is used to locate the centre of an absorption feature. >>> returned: 690.392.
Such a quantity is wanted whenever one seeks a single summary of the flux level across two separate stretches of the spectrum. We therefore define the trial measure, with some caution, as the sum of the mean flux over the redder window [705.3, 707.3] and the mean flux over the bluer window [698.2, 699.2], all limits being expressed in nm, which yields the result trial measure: 11.5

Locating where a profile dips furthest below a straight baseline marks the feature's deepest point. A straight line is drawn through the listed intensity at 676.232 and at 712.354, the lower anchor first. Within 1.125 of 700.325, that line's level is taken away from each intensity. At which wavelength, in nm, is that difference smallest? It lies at 700.319 nm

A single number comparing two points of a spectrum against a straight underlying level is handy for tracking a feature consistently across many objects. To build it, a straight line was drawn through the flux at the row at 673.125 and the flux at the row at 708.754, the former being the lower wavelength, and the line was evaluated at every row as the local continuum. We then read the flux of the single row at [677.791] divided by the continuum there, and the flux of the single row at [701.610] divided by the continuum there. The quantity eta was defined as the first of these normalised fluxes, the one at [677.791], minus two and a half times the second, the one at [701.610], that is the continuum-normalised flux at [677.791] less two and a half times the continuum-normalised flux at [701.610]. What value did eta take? -1.50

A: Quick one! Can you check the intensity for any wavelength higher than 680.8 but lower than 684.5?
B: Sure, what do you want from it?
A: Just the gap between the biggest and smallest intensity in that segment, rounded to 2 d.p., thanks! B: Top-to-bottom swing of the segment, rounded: 0.26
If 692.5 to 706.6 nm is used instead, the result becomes 0.55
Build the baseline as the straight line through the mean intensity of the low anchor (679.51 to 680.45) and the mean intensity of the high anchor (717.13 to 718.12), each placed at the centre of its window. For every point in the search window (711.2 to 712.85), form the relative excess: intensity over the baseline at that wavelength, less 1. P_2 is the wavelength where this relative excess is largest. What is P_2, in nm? 711.370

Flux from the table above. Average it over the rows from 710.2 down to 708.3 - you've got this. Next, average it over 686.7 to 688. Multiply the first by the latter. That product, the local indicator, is 34.3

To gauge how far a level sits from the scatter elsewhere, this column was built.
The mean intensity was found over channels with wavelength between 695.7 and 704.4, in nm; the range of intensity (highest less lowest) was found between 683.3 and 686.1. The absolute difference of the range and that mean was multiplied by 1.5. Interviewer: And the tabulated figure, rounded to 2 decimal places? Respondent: 8.36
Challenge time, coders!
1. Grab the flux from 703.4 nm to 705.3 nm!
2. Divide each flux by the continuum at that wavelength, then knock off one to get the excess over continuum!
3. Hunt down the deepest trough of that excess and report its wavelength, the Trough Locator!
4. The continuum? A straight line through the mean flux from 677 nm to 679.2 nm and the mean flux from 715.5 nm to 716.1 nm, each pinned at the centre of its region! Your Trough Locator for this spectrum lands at 704.199 nm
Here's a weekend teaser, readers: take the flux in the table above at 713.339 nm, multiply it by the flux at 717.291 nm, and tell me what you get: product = 31.4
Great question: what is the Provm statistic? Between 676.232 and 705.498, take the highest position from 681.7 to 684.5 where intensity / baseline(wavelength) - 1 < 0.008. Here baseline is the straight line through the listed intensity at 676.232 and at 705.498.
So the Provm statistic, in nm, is 684.377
